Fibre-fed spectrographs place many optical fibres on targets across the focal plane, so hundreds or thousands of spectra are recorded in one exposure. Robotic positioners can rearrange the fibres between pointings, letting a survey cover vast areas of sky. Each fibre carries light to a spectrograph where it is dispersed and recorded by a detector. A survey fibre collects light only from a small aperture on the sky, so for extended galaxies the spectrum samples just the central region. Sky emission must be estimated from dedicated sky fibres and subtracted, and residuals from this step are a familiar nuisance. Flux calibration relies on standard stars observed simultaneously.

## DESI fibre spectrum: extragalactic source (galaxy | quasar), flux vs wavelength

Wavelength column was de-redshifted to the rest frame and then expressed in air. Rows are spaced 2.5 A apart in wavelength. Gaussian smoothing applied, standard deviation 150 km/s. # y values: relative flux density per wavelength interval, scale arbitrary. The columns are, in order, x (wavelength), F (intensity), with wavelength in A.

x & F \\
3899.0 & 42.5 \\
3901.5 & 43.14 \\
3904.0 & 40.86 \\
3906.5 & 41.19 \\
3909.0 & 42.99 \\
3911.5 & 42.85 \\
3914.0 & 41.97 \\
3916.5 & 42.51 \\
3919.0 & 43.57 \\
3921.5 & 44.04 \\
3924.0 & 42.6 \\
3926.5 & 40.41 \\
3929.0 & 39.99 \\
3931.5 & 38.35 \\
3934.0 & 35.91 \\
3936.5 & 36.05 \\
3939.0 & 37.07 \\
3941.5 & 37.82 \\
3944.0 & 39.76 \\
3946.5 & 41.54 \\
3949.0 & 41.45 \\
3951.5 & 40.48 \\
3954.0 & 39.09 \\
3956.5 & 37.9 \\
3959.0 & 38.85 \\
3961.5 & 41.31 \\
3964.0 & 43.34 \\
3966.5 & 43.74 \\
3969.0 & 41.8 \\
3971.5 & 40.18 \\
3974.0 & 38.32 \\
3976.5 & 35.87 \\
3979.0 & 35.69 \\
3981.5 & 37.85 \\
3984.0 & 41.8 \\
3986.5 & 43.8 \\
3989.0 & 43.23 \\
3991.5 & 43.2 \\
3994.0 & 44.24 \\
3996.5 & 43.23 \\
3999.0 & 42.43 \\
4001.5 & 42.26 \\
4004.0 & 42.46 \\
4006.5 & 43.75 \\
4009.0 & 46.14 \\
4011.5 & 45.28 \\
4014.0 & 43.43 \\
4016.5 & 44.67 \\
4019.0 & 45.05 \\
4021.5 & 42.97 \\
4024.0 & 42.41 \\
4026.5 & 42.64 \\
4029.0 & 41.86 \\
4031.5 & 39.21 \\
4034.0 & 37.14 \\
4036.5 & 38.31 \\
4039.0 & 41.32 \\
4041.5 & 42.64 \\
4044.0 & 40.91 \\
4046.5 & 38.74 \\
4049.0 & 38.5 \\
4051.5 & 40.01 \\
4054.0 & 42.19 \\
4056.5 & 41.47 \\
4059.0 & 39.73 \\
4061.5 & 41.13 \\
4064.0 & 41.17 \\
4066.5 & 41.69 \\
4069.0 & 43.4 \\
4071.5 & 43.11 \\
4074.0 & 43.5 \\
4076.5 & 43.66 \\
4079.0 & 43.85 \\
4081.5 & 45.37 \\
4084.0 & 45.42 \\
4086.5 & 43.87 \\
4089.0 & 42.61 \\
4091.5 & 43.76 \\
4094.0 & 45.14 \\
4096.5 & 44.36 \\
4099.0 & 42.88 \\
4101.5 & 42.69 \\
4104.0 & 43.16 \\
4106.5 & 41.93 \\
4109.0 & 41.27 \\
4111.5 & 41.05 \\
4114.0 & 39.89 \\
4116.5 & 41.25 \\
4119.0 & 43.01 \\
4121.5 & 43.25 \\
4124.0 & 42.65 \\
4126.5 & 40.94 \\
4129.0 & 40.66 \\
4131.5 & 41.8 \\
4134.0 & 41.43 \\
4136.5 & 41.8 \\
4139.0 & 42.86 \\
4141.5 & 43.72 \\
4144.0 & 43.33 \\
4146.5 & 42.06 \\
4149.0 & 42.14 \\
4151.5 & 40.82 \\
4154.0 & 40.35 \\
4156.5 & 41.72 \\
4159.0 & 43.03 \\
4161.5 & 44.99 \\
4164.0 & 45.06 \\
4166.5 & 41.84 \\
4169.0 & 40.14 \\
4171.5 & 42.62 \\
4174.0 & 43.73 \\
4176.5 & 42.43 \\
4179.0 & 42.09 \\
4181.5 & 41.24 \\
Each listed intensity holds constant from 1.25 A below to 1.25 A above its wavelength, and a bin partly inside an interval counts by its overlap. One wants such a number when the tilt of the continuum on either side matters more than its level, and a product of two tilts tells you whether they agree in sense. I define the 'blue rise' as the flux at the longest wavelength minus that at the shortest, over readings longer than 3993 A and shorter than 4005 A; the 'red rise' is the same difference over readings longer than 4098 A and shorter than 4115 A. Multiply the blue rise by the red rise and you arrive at 5.3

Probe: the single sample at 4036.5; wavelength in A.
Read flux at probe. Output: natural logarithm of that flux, 3.65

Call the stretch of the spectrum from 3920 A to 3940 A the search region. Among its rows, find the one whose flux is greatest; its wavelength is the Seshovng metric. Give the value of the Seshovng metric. 3921.5 A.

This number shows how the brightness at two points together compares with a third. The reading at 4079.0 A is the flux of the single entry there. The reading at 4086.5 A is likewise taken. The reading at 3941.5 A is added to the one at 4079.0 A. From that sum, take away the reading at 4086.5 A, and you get 37.8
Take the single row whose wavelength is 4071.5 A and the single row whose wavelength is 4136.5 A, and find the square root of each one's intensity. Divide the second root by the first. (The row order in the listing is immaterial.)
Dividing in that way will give 0.98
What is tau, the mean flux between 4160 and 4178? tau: 43.0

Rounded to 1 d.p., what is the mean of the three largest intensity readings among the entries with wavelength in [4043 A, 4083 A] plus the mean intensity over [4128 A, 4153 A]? 86.4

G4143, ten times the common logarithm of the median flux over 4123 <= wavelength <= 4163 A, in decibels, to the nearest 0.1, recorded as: 16.2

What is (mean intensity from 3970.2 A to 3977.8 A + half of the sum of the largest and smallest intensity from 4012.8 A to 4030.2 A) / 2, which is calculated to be 40.8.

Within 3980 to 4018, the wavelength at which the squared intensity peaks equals 4009.0 A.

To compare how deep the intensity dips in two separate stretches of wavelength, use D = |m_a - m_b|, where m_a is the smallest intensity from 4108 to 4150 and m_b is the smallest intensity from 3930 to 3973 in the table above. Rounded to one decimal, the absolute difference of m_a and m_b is 4.0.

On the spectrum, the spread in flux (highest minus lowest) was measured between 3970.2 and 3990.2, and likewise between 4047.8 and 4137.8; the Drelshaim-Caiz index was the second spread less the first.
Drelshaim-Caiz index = -1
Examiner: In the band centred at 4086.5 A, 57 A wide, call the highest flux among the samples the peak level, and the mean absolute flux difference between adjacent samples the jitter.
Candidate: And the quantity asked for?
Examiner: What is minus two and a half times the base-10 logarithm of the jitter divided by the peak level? 4.4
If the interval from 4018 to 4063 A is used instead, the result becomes 3.7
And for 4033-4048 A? 3.4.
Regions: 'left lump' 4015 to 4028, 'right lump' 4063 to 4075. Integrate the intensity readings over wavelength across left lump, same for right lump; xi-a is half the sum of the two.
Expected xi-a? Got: 538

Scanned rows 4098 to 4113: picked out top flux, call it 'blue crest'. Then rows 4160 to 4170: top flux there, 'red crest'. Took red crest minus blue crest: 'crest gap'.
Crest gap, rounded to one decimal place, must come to 1.9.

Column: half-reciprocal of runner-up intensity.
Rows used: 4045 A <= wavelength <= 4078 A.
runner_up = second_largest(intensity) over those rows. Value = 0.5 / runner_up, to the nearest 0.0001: 0.0115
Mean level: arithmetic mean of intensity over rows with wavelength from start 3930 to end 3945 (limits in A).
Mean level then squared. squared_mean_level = 1406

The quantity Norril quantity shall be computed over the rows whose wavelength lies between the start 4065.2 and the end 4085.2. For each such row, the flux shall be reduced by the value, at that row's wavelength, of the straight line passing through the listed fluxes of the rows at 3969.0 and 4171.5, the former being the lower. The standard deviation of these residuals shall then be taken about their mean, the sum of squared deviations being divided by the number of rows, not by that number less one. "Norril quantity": 1.11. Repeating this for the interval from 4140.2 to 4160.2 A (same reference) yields 1.12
